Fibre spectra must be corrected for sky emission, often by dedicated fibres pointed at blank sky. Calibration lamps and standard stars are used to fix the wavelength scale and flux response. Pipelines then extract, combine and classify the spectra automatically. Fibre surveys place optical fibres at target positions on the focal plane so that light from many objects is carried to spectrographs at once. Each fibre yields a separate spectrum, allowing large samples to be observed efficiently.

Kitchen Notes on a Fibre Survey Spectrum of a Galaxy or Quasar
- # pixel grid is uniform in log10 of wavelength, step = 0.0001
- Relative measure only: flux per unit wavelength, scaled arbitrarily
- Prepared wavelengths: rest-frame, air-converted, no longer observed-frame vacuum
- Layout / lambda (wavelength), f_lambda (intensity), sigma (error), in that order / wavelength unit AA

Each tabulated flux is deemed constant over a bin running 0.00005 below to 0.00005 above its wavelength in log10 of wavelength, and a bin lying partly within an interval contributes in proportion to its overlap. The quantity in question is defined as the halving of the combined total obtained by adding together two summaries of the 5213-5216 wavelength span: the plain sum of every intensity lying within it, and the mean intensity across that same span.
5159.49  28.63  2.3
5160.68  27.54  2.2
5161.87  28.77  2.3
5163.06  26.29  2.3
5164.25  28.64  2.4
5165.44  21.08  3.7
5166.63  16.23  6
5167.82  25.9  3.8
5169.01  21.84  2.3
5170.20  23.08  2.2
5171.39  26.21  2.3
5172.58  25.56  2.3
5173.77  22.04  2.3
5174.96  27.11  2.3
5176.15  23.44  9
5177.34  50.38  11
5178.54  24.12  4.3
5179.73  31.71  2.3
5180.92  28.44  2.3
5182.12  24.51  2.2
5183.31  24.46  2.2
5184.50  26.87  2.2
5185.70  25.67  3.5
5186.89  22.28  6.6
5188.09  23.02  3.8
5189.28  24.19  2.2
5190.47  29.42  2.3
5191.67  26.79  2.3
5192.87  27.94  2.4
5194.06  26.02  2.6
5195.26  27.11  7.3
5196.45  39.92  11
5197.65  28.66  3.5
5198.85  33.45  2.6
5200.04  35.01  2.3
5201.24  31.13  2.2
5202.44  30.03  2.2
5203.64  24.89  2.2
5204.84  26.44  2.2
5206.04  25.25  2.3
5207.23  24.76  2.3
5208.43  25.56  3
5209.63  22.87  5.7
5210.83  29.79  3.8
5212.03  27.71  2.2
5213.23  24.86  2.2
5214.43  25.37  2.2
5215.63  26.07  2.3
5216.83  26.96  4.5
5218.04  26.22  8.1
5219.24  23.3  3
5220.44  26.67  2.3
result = 50.9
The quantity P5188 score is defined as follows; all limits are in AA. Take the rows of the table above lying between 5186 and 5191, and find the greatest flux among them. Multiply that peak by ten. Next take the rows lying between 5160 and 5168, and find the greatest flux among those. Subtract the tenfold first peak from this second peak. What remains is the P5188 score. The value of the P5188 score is -265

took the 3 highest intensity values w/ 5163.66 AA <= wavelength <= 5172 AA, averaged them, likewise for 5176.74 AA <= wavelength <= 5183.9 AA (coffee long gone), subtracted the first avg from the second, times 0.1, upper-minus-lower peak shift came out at 0.99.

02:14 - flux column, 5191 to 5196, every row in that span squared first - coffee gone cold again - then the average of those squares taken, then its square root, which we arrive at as 27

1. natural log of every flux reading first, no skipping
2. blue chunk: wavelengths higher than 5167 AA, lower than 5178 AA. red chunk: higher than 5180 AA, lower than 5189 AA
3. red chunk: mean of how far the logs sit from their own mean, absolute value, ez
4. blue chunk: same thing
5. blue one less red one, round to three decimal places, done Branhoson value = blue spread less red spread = 0.084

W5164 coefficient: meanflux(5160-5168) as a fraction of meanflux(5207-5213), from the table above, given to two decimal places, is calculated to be 0.95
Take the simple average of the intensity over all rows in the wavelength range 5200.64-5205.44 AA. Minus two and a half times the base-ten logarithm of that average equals -3.62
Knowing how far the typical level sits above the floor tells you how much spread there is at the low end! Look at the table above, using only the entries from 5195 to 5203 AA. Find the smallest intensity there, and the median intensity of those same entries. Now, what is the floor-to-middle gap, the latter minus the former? 4.0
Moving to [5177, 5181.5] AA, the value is 6.0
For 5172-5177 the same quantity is 2.5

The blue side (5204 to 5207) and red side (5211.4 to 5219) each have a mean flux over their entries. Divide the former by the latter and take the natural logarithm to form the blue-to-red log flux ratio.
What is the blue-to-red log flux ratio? -0.014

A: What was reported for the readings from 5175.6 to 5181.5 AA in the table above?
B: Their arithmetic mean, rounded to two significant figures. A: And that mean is 32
